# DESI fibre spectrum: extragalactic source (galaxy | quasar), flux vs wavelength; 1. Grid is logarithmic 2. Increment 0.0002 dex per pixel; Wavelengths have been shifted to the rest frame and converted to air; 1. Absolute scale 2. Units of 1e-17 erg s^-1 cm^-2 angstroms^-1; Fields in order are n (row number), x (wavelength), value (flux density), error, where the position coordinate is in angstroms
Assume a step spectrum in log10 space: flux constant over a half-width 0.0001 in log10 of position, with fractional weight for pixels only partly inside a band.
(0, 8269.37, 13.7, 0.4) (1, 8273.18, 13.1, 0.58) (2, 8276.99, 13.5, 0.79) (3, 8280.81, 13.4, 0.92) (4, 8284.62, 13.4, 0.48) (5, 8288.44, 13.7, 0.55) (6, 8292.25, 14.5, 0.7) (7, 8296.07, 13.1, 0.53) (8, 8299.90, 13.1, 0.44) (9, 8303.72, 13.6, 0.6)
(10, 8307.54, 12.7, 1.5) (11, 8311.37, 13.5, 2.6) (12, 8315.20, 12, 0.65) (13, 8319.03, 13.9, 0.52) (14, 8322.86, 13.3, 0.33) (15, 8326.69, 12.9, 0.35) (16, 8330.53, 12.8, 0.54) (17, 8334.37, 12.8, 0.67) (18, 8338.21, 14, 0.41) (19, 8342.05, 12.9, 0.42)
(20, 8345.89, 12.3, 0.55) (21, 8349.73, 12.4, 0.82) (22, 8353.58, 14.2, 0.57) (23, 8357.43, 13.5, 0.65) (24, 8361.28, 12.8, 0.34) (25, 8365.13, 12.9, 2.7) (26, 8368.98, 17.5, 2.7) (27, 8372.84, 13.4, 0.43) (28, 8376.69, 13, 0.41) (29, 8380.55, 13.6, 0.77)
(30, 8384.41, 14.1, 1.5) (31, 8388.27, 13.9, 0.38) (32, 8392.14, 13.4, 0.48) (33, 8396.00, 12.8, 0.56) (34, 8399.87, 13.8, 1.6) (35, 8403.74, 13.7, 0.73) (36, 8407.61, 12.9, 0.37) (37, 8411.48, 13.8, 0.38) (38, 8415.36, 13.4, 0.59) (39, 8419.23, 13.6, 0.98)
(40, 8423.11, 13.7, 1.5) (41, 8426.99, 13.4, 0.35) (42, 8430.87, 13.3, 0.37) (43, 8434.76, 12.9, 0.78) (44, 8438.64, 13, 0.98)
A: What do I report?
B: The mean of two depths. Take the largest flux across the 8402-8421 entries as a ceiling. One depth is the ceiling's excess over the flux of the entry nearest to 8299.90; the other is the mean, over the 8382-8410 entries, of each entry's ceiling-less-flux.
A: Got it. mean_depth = 0.49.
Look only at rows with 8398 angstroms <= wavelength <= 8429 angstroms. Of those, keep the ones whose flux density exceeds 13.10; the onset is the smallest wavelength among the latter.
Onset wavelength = 8399.87 angstroms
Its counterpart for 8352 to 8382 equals 8353.58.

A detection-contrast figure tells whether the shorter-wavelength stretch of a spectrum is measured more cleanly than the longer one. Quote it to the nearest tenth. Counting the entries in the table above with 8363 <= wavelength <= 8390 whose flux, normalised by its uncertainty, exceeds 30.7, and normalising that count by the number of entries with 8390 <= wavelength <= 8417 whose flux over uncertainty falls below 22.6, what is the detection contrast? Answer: 1.5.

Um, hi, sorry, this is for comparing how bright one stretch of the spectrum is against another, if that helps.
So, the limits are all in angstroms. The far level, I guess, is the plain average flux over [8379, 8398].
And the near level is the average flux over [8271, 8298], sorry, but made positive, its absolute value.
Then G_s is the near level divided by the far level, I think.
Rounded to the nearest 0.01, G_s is 1.00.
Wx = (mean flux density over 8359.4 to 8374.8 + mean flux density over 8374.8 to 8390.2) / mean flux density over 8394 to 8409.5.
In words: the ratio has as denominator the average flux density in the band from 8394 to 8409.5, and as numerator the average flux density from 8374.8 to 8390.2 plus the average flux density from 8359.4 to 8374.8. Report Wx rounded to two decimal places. 2.09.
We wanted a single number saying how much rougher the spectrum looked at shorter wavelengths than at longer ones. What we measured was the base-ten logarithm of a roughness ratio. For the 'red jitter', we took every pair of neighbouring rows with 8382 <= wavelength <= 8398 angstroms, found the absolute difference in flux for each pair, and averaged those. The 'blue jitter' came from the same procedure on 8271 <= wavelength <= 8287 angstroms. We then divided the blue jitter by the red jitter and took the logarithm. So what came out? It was -0.4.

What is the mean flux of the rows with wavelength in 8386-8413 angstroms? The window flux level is 13.5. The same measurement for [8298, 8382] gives 13.3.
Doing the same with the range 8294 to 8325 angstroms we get 13.2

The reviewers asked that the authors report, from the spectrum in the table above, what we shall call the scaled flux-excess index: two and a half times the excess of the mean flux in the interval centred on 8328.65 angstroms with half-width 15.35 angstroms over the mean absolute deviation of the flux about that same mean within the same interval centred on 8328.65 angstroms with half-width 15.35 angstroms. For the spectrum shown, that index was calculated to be 31.5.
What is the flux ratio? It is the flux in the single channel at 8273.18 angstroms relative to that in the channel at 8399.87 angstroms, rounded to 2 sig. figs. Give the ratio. 0.95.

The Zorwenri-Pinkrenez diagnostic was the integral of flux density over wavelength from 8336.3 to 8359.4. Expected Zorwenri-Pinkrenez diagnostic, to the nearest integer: 305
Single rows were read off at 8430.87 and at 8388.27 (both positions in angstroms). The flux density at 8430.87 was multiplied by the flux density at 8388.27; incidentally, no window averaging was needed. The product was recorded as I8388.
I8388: 185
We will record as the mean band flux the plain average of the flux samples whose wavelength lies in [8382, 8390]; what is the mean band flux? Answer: 14.0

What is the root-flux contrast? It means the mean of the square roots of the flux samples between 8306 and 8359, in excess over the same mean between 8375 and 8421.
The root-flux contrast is -0.058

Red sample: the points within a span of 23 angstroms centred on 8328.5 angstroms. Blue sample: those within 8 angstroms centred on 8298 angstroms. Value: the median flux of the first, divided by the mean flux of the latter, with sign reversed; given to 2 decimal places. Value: -1.00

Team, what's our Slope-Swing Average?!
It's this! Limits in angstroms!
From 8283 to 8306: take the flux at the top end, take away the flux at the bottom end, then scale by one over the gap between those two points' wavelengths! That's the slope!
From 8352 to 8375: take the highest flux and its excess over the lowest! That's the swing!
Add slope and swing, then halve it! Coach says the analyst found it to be 2.4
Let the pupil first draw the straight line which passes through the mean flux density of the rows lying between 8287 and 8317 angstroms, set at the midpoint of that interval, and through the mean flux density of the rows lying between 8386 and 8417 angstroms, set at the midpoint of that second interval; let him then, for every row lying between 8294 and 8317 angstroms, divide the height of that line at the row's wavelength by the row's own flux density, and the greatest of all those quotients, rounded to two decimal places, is 1.11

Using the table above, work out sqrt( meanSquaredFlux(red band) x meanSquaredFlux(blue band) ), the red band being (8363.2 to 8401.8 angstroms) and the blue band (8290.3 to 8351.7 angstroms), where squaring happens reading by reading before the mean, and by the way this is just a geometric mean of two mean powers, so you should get 182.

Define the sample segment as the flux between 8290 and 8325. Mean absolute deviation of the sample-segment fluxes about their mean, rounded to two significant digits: 0.51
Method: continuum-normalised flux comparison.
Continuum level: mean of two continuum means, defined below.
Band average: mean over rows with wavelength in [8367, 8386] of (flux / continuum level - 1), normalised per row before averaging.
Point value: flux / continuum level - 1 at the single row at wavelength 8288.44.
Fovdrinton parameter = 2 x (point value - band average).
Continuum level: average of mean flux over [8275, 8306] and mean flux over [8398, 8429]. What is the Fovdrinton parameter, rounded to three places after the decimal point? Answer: -0.092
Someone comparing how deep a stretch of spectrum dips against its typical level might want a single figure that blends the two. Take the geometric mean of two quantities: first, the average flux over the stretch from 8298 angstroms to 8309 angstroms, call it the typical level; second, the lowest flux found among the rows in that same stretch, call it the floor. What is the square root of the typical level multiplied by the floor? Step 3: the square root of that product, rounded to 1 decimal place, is 12.9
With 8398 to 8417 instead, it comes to 13.2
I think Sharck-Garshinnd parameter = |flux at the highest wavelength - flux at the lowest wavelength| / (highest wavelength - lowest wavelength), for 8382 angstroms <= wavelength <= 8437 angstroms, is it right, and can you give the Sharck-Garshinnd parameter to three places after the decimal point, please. 0.024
